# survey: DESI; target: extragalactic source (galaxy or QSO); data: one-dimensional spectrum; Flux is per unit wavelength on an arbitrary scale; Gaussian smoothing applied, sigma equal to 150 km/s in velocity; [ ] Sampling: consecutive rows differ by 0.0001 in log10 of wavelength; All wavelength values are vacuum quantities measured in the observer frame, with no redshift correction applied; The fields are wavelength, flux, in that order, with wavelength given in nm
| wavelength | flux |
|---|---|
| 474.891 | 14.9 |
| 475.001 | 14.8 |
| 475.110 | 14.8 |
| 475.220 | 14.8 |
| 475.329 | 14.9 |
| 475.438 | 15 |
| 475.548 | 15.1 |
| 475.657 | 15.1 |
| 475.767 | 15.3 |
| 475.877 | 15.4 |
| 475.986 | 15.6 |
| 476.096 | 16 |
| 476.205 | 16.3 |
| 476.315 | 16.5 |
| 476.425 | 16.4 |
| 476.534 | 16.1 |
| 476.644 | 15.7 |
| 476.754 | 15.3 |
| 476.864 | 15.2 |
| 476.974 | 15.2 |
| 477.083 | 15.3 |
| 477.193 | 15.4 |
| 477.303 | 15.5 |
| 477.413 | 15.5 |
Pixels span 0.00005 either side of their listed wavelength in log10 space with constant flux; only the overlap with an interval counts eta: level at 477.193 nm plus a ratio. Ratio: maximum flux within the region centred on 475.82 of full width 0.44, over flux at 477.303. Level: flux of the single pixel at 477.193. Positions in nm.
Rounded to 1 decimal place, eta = 16.4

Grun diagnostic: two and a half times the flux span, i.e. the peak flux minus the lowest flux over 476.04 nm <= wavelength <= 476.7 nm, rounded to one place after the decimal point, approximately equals 2.0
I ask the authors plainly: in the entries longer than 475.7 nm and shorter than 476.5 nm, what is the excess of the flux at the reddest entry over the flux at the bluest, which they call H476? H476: 1.1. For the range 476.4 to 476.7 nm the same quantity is -0.7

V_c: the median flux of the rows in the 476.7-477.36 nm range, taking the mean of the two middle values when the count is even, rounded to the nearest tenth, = 15.3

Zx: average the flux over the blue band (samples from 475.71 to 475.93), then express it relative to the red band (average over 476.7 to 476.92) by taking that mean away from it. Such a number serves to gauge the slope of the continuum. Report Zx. 0.1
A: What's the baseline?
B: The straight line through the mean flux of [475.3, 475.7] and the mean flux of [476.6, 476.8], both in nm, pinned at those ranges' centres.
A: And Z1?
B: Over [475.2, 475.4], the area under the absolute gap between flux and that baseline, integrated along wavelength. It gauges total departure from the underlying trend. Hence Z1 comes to 0.02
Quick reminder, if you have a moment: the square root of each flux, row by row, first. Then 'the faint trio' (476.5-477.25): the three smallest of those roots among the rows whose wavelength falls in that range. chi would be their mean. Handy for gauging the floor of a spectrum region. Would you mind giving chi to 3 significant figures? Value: 3.90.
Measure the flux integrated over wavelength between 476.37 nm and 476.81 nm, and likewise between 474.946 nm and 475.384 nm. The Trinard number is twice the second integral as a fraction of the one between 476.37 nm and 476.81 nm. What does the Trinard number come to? 1.86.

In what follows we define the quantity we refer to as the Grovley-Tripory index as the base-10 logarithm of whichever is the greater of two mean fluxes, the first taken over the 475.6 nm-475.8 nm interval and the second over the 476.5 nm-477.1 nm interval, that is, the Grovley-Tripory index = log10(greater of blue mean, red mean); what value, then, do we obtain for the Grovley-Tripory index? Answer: 1.19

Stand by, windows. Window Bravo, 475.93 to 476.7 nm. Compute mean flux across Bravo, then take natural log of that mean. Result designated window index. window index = 2.78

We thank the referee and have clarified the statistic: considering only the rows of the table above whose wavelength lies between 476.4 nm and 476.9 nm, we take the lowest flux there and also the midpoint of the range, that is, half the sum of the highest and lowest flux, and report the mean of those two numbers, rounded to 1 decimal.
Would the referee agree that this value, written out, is 15.5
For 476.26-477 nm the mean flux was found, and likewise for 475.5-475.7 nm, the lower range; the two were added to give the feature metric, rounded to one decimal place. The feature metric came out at 30.9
